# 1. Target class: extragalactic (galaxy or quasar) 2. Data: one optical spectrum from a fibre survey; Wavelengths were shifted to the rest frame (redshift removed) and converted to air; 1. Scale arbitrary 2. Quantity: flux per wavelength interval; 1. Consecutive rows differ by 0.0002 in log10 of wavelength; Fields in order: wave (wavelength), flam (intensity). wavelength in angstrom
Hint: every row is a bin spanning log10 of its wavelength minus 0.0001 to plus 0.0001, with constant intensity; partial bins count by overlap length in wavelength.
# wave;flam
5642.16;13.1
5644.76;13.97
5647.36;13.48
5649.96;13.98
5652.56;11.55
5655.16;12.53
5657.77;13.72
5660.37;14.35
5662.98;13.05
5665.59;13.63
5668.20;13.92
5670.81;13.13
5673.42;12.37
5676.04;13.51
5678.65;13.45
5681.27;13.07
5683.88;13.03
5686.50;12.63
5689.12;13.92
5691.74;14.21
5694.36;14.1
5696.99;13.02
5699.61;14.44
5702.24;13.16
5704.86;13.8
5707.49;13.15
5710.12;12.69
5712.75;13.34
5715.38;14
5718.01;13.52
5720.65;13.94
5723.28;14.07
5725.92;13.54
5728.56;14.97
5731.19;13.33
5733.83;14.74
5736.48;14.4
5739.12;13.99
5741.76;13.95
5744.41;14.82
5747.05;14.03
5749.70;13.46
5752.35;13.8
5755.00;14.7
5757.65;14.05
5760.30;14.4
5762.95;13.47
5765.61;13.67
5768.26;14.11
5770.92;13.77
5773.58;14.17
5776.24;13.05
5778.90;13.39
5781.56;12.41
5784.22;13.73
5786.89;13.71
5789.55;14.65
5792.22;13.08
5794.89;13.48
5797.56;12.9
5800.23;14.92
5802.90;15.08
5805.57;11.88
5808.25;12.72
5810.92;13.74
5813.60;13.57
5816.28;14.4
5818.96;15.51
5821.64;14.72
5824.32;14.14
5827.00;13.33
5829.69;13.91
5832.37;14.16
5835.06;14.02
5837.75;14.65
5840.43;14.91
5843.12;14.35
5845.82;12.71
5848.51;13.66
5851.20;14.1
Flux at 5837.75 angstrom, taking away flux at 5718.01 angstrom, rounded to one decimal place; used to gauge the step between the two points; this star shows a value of 1.1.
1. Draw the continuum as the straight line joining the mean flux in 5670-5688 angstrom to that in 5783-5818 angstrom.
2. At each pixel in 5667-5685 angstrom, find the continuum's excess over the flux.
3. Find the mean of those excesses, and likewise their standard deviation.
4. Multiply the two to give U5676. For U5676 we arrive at -0.09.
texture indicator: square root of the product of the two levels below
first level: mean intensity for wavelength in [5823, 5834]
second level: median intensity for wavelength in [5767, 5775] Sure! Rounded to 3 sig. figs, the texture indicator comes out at 14.0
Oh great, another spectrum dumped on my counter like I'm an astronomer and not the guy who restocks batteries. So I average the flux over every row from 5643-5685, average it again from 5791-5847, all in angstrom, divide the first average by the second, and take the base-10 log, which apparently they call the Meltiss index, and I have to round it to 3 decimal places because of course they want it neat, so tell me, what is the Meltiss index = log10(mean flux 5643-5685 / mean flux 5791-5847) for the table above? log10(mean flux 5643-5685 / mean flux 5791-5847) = -0.020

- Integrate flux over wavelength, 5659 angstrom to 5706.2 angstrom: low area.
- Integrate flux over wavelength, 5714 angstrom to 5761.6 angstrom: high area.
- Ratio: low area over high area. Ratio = 0.95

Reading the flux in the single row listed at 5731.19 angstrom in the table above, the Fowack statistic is 13.33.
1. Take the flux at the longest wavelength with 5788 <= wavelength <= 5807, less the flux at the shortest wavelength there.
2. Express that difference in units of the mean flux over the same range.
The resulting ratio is -0.20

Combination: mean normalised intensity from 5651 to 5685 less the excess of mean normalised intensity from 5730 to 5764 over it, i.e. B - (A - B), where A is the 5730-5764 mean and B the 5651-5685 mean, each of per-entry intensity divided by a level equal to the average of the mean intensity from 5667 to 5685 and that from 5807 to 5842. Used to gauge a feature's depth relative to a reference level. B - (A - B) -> 0.90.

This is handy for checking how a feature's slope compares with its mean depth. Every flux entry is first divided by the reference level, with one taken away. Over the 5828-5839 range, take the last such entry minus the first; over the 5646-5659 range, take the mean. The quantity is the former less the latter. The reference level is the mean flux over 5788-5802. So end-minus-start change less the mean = 0.11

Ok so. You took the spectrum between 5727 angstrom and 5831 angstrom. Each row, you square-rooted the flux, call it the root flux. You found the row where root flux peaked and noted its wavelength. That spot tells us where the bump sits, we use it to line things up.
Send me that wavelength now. 5818.96 angstrom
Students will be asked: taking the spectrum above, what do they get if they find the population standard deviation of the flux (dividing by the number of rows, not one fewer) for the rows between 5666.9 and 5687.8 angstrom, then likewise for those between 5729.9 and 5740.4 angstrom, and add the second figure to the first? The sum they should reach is 1.0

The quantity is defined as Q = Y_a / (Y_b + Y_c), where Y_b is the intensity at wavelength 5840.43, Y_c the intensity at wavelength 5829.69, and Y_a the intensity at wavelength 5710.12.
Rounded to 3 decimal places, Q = 0.440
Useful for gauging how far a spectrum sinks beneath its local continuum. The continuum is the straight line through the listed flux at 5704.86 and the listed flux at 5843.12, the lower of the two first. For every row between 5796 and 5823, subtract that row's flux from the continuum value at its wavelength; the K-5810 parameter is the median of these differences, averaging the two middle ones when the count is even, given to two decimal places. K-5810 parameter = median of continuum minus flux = 0.16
